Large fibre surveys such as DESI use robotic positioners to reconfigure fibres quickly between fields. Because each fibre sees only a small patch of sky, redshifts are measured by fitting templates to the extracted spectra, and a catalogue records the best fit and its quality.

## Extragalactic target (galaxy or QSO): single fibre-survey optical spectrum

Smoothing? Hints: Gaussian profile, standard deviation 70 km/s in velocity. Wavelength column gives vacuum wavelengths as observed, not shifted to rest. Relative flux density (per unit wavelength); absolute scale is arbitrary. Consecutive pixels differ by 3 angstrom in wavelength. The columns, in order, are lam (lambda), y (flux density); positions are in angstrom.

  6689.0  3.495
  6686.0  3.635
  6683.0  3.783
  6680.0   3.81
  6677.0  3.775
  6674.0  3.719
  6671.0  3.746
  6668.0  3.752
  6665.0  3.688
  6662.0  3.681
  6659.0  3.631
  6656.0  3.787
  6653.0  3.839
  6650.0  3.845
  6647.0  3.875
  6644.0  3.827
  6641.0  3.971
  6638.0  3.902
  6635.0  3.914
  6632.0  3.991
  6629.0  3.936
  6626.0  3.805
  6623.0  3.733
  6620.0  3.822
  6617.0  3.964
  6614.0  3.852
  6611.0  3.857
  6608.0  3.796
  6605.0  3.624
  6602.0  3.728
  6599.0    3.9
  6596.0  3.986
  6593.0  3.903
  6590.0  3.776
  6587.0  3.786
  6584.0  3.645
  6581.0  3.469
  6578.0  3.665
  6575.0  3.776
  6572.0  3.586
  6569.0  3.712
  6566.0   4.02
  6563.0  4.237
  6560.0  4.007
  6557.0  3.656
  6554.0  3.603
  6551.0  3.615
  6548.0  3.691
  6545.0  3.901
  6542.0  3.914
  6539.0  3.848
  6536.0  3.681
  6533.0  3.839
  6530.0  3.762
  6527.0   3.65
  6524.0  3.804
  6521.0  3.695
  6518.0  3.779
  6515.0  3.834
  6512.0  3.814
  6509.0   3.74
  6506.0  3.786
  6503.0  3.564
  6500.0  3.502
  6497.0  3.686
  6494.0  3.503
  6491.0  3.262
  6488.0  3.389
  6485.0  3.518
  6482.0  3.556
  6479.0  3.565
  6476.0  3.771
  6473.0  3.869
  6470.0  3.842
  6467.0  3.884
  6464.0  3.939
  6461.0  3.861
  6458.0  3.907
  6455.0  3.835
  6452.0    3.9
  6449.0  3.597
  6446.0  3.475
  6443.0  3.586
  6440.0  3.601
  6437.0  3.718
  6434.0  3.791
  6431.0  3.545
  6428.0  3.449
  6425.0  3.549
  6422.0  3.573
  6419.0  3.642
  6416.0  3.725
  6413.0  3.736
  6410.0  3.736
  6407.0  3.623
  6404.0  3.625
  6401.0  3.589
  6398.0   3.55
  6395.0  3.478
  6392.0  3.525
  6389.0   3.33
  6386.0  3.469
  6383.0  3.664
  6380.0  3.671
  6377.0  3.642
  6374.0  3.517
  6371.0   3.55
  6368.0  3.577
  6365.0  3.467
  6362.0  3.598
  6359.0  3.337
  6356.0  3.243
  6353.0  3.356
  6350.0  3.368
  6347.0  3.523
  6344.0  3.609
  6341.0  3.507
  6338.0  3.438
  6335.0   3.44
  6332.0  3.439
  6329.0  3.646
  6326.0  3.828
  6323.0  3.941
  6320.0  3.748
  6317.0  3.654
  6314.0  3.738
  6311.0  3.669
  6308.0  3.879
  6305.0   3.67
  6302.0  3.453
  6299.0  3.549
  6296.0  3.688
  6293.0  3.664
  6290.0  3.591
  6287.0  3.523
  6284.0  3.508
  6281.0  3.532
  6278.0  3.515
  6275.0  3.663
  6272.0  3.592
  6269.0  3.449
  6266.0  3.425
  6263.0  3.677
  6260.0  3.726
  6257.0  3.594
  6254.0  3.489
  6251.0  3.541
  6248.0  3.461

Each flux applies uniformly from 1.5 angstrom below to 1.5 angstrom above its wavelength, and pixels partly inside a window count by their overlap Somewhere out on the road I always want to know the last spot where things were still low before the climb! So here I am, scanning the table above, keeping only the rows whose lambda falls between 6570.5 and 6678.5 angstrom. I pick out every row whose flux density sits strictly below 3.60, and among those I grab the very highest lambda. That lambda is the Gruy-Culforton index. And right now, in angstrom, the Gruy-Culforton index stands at 6581.0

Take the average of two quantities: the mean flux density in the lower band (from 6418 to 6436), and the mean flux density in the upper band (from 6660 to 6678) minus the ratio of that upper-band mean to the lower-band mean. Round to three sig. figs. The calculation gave 3.14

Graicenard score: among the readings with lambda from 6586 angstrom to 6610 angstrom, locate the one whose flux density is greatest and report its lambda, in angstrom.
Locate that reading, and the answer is 6596.0 angstrom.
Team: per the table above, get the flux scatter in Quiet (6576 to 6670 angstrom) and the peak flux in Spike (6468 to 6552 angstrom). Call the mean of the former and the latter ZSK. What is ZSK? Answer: 2.02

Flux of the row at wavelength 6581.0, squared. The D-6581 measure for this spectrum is 12.0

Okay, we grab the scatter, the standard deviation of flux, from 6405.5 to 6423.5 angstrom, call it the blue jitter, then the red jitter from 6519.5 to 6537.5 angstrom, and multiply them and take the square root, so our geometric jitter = 0.07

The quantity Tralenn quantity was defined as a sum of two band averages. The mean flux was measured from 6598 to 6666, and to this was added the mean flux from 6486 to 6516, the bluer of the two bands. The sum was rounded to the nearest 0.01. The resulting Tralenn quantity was 7.43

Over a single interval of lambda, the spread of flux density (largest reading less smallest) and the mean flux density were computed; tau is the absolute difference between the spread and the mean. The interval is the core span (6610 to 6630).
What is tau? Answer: 3.62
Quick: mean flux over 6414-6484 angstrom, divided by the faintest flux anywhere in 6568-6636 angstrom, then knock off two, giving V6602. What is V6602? -0.93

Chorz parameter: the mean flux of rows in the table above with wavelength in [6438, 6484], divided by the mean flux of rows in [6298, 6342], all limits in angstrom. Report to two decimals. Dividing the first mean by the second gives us 1.03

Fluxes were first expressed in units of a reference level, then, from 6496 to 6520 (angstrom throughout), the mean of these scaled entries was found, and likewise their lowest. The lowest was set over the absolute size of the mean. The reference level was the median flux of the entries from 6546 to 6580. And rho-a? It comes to 0.943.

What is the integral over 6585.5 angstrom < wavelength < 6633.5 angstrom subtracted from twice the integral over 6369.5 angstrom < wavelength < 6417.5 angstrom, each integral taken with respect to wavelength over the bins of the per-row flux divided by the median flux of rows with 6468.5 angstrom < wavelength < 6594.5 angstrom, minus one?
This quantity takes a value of -5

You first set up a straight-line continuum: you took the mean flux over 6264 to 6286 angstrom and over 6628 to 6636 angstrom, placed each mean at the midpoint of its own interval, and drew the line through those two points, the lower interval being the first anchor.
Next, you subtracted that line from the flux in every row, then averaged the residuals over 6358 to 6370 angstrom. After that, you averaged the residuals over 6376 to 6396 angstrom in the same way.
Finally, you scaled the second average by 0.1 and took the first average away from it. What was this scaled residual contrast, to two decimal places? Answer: 0.12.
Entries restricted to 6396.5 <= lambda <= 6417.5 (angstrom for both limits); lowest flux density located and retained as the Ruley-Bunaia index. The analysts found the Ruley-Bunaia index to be 3.55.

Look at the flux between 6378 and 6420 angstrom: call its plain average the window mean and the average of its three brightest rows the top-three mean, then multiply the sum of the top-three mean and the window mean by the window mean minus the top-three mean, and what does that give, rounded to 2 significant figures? -0.99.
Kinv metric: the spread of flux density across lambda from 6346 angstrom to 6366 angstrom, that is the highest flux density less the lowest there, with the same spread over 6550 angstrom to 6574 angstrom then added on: 1.01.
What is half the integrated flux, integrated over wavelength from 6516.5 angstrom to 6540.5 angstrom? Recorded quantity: 45.1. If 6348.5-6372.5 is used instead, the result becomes 41.2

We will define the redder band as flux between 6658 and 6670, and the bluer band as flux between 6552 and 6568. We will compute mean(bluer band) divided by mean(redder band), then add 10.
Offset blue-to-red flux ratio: 11.1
